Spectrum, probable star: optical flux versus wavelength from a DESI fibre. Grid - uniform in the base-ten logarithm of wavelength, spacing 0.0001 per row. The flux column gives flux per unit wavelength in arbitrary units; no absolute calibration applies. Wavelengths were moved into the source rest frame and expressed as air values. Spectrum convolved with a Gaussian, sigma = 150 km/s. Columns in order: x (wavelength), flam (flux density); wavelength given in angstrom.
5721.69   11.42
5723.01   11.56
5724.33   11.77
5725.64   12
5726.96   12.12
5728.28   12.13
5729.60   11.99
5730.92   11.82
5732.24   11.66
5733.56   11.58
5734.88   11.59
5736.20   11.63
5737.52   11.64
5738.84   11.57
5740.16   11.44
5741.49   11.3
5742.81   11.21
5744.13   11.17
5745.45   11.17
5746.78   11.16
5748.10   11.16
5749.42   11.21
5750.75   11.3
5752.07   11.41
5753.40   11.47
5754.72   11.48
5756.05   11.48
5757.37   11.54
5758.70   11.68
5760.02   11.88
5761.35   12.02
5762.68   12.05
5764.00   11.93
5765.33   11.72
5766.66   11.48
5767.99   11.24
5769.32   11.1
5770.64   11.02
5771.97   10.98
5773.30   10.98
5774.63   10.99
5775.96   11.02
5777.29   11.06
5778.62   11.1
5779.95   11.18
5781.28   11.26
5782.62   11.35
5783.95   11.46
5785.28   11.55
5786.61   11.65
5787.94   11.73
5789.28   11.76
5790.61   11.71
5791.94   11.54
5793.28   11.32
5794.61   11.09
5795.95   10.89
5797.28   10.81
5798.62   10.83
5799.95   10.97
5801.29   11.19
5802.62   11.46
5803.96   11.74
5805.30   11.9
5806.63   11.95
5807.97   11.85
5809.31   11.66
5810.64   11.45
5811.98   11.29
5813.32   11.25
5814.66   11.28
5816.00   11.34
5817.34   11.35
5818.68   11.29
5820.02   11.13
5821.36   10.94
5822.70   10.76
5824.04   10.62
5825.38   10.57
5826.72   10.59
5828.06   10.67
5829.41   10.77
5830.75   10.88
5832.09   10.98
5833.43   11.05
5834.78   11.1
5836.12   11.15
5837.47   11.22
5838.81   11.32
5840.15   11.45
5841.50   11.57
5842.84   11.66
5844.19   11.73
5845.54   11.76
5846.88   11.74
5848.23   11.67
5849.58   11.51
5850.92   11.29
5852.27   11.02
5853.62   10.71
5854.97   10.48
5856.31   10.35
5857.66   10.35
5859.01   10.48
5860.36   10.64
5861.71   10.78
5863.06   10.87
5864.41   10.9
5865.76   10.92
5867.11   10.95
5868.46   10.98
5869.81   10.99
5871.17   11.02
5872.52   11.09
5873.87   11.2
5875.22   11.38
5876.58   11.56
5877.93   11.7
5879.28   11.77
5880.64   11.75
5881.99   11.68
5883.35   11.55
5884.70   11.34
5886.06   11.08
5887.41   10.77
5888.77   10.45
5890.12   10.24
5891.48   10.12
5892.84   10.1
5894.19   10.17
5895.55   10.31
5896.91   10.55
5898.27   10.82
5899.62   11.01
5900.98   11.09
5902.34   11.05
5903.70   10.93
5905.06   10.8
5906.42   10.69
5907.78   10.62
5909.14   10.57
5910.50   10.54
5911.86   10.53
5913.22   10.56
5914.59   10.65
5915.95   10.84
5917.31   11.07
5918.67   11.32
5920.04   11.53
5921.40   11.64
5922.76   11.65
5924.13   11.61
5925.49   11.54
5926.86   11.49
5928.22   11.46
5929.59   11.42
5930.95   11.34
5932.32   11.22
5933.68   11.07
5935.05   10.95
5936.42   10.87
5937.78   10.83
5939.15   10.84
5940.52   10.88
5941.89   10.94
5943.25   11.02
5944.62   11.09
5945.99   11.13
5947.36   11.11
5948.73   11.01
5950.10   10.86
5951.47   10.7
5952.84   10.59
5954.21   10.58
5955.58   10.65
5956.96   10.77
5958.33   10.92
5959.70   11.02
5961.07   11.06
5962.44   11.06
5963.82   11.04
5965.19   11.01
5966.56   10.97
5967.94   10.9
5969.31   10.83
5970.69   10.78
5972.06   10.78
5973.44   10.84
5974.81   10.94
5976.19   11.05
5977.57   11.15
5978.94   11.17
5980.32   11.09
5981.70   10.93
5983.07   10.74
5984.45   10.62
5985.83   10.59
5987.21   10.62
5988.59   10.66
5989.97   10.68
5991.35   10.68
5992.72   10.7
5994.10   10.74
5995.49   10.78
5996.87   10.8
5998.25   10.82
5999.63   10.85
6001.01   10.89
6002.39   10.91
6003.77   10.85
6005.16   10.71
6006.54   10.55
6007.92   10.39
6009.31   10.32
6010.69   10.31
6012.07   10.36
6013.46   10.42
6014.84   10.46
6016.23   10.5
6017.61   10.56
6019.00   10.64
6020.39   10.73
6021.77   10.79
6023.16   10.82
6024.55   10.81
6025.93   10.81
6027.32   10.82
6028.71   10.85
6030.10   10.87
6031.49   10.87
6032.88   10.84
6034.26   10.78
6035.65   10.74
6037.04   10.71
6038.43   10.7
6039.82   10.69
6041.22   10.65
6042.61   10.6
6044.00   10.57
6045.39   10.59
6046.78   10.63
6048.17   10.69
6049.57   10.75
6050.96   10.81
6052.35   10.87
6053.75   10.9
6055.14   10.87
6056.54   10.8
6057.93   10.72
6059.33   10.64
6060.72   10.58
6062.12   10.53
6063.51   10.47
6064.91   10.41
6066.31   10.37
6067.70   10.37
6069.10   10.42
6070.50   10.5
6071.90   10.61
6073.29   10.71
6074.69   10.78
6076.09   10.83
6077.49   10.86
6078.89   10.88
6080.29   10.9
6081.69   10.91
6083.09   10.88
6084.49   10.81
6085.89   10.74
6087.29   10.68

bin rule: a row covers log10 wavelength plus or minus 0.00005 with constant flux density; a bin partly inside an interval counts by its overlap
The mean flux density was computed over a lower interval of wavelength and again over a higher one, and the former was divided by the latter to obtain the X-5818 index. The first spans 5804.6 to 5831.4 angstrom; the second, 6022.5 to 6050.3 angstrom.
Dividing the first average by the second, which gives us 1.04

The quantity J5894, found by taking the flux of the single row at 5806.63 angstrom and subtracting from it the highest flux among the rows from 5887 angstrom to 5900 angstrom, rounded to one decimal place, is 0.9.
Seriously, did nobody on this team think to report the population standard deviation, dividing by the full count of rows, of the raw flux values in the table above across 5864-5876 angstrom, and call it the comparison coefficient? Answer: 0.15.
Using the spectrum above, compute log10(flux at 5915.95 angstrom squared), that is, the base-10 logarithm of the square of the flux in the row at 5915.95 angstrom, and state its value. 2.070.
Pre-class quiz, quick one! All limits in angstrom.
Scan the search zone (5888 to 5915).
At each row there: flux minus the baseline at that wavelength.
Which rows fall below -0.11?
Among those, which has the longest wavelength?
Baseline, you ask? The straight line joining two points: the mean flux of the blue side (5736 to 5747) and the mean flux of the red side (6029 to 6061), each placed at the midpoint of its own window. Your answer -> 5914.59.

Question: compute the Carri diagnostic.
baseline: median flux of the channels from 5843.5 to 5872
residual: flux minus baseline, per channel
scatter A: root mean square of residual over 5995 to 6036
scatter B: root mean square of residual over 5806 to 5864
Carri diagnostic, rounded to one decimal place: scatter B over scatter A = 1.5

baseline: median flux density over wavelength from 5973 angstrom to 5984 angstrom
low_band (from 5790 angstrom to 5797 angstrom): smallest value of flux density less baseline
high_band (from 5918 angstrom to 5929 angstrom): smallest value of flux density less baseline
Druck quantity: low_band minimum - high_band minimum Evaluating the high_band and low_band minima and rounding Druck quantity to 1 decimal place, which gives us -0.4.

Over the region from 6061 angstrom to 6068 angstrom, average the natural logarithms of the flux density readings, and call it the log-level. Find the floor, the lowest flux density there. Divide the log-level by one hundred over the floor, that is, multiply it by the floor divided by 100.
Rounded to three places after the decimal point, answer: 0.243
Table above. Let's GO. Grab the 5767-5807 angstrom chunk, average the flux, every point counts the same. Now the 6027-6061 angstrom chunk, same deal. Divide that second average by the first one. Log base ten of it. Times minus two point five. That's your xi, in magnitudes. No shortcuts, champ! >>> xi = 0.054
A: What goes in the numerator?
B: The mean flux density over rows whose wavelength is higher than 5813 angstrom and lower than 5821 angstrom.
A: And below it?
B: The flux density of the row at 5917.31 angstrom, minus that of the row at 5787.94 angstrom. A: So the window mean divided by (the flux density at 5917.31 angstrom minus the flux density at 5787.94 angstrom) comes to -17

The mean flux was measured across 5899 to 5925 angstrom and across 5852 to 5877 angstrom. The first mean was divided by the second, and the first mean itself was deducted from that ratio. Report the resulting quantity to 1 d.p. -10.0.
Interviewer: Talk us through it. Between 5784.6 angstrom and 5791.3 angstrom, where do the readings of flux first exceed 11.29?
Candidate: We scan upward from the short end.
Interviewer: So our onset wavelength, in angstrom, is 5785.28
